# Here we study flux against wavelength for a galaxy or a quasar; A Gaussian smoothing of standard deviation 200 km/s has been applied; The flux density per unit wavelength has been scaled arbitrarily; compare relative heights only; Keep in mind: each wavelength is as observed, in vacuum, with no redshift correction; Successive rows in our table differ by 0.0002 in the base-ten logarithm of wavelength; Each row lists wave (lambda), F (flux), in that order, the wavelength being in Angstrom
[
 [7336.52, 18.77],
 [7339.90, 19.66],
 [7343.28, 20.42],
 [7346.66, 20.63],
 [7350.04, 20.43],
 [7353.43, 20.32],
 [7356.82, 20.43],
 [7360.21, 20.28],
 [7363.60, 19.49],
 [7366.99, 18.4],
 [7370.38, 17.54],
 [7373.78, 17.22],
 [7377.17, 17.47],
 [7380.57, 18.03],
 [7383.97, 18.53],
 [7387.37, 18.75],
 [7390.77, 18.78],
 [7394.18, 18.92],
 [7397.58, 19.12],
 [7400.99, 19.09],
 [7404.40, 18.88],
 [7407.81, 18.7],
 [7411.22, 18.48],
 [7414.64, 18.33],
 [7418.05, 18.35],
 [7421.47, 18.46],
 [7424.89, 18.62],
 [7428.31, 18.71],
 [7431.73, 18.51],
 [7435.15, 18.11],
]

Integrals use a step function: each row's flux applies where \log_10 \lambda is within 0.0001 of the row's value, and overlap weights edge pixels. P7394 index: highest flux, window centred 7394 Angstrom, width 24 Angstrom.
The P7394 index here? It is 19.12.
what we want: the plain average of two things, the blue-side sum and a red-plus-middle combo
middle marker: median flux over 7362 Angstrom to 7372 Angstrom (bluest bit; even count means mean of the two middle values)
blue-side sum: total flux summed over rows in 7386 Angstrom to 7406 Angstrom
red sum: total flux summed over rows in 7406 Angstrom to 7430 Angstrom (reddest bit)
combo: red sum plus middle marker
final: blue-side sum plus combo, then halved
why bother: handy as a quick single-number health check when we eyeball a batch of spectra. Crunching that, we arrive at 131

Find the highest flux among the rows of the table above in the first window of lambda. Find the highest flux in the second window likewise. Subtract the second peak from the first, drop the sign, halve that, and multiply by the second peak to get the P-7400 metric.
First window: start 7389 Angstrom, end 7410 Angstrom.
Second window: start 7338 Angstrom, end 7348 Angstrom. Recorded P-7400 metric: 16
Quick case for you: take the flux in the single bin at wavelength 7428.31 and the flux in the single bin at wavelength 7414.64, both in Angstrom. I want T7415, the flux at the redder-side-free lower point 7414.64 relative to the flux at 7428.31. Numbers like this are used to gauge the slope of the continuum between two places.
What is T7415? 0.98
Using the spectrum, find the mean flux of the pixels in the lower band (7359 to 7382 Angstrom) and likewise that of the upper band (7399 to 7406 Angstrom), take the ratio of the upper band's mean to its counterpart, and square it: 1.07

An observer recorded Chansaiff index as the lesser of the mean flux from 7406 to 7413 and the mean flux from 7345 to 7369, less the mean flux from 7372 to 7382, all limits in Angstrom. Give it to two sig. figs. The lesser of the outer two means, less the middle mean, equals 1.0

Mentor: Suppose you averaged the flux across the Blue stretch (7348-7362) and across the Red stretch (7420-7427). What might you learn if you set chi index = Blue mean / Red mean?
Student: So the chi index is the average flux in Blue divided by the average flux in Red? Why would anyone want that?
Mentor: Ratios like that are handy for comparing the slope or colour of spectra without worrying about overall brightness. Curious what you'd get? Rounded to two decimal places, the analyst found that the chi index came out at 1.10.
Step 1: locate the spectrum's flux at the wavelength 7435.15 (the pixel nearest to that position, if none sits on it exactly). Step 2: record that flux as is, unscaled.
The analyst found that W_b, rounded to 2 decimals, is 18.11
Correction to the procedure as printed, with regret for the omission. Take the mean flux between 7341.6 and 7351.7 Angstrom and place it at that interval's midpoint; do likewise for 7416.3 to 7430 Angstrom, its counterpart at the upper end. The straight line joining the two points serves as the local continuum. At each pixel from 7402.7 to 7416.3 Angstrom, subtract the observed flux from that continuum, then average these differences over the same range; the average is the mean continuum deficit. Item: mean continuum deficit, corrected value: 0.3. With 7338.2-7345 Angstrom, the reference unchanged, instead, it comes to 0.6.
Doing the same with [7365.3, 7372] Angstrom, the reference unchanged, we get 2.0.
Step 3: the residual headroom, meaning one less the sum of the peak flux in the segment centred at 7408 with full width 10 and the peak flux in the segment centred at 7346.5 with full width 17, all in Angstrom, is -38.5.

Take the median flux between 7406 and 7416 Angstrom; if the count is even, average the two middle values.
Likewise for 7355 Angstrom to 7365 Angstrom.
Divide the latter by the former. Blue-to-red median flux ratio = 1.10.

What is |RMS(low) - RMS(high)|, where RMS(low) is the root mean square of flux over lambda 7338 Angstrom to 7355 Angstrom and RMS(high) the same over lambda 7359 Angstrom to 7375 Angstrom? 1.7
